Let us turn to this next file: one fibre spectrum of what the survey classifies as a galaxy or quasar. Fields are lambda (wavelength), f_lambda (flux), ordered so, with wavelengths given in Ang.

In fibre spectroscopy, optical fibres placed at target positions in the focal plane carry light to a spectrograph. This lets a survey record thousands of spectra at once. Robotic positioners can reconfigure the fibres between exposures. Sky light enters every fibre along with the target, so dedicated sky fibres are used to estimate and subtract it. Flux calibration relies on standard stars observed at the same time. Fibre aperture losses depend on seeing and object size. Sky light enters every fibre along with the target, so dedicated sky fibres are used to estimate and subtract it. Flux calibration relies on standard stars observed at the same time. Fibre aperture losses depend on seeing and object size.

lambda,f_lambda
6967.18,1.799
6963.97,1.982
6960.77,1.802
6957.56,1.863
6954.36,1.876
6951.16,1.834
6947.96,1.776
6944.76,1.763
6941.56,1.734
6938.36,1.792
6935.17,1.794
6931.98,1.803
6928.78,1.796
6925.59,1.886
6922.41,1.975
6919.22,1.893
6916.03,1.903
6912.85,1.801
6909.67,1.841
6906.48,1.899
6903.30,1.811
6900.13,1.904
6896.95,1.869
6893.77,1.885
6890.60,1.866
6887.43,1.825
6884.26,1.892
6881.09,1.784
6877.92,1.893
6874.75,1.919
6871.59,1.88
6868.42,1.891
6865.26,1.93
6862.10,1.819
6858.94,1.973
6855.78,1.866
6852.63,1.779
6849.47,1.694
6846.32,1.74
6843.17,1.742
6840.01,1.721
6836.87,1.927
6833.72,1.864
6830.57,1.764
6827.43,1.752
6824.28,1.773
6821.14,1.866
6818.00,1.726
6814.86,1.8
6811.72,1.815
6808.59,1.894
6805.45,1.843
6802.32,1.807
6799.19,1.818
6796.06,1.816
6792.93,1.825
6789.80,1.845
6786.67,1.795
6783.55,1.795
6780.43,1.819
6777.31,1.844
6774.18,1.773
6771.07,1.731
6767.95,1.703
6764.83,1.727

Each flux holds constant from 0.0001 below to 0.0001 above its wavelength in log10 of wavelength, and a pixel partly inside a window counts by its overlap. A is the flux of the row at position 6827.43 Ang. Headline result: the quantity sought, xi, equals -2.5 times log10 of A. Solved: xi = -0.61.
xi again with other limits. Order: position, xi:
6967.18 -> -0.64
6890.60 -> -0.68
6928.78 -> -0.64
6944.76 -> -0.62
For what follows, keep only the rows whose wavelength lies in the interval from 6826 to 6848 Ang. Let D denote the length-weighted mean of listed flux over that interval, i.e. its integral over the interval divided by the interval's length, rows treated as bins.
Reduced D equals 1.79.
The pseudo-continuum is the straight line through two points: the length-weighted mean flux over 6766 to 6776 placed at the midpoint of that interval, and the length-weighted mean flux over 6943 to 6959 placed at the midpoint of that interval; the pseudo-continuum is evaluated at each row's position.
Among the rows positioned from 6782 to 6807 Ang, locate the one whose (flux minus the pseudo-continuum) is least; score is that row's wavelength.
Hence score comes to 6786.67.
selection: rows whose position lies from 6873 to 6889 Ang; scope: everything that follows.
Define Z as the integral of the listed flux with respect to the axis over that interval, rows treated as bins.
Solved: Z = 29.8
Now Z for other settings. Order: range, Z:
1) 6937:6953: 28.5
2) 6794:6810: 29.4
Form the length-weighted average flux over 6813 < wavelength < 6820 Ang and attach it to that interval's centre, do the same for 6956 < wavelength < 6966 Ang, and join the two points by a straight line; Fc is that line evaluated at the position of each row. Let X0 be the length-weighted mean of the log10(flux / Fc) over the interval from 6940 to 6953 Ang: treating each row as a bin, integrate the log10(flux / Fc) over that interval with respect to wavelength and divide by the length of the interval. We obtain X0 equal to -0.02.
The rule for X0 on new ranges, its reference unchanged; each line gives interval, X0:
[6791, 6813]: 0.02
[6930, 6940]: -0.02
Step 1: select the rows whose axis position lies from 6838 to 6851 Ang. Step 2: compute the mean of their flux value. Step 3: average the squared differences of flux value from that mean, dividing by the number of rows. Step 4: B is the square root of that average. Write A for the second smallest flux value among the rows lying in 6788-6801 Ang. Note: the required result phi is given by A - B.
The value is 1.80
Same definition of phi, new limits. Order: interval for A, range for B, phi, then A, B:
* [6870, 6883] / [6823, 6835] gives 1.84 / 1.88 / 0.044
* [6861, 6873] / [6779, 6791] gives 1.86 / 1.88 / 0.021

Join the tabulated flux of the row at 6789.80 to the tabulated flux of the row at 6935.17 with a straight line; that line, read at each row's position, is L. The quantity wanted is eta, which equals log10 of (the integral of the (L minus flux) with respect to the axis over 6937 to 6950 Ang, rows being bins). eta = -0.52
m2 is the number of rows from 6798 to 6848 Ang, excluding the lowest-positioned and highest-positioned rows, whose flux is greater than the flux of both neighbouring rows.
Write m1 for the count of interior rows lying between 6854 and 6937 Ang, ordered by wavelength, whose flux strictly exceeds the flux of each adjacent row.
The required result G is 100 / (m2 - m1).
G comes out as -17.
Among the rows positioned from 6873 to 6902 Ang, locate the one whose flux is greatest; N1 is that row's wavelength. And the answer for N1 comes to 6874.75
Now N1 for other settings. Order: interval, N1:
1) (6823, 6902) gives 6858.94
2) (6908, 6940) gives 6922.41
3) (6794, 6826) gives 6808.59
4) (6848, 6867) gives 6858.94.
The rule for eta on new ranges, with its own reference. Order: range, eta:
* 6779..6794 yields -0.34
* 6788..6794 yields -1.21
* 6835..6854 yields 0.04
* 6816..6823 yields -0.56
